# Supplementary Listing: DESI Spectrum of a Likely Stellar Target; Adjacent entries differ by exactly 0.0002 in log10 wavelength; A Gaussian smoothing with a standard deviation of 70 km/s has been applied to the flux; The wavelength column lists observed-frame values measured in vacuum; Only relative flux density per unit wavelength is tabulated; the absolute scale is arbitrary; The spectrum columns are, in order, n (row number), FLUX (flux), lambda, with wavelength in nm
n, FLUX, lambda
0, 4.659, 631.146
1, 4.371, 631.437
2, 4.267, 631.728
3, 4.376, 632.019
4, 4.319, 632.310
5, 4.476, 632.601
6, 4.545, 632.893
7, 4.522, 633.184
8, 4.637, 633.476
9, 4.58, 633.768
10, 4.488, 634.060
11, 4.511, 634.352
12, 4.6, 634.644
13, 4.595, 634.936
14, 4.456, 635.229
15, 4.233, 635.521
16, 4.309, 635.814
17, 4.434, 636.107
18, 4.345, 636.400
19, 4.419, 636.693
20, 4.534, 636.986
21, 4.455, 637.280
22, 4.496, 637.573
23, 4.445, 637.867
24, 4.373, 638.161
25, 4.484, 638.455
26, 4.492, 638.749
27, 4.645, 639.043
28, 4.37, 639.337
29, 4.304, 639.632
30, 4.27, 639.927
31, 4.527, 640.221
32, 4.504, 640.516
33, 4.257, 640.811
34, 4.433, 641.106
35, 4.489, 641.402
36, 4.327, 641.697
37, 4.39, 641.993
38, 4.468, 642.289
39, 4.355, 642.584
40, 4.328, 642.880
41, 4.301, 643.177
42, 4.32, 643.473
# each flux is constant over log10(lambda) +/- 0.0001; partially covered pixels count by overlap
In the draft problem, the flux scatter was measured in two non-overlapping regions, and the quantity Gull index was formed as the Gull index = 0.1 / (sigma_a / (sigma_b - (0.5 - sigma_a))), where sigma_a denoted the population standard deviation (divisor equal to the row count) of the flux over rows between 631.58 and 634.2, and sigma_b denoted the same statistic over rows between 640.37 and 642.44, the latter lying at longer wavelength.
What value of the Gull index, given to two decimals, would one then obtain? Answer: -0.26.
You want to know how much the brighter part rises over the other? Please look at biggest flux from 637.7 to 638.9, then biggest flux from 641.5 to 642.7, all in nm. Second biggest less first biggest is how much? -0.024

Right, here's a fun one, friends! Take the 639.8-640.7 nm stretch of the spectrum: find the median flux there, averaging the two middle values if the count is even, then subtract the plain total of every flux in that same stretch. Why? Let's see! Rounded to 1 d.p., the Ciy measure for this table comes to -8.8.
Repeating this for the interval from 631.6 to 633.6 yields -26.7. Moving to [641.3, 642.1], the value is -8.8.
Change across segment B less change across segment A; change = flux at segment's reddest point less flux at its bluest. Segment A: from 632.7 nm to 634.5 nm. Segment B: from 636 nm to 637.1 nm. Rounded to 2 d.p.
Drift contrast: 0.13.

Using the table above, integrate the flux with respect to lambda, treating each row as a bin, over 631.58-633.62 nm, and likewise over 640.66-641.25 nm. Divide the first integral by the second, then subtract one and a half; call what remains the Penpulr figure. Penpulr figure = 2.0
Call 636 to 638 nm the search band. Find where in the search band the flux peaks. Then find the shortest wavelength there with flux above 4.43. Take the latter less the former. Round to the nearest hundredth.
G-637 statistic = -0.88 nm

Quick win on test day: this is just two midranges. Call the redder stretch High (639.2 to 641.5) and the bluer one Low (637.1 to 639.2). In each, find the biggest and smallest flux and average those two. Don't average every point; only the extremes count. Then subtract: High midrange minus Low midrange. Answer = -0.12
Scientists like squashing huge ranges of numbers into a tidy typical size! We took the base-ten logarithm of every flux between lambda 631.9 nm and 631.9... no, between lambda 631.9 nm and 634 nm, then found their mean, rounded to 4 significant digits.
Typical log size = 0.6525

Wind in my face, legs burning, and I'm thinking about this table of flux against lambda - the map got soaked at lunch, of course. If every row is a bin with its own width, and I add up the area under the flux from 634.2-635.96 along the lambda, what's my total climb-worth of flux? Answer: 7.8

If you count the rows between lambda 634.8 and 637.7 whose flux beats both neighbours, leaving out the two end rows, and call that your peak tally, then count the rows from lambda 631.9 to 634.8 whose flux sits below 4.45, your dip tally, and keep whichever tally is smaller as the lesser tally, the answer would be 2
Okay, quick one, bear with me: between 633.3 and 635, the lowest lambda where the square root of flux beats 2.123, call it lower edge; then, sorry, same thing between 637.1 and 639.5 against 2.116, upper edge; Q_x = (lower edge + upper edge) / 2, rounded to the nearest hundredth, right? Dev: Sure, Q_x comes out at 635.52 nm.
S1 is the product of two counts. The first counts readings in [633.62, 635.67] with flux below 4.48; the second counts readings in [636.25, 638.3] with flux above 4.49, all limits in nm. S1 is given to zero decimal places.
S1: 4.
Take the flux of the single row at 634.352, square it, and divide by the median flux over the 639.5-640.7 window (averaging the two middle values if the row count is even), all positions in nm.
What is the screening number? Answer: 4.62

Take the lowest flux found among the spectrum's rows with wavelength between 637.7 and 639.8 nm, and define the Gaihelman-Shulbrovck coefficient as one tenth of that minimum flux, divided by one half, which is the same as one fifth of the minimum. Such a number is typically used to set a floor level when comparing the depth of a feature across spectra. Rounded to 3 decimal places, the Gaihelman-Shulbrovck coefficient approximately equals 0.861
